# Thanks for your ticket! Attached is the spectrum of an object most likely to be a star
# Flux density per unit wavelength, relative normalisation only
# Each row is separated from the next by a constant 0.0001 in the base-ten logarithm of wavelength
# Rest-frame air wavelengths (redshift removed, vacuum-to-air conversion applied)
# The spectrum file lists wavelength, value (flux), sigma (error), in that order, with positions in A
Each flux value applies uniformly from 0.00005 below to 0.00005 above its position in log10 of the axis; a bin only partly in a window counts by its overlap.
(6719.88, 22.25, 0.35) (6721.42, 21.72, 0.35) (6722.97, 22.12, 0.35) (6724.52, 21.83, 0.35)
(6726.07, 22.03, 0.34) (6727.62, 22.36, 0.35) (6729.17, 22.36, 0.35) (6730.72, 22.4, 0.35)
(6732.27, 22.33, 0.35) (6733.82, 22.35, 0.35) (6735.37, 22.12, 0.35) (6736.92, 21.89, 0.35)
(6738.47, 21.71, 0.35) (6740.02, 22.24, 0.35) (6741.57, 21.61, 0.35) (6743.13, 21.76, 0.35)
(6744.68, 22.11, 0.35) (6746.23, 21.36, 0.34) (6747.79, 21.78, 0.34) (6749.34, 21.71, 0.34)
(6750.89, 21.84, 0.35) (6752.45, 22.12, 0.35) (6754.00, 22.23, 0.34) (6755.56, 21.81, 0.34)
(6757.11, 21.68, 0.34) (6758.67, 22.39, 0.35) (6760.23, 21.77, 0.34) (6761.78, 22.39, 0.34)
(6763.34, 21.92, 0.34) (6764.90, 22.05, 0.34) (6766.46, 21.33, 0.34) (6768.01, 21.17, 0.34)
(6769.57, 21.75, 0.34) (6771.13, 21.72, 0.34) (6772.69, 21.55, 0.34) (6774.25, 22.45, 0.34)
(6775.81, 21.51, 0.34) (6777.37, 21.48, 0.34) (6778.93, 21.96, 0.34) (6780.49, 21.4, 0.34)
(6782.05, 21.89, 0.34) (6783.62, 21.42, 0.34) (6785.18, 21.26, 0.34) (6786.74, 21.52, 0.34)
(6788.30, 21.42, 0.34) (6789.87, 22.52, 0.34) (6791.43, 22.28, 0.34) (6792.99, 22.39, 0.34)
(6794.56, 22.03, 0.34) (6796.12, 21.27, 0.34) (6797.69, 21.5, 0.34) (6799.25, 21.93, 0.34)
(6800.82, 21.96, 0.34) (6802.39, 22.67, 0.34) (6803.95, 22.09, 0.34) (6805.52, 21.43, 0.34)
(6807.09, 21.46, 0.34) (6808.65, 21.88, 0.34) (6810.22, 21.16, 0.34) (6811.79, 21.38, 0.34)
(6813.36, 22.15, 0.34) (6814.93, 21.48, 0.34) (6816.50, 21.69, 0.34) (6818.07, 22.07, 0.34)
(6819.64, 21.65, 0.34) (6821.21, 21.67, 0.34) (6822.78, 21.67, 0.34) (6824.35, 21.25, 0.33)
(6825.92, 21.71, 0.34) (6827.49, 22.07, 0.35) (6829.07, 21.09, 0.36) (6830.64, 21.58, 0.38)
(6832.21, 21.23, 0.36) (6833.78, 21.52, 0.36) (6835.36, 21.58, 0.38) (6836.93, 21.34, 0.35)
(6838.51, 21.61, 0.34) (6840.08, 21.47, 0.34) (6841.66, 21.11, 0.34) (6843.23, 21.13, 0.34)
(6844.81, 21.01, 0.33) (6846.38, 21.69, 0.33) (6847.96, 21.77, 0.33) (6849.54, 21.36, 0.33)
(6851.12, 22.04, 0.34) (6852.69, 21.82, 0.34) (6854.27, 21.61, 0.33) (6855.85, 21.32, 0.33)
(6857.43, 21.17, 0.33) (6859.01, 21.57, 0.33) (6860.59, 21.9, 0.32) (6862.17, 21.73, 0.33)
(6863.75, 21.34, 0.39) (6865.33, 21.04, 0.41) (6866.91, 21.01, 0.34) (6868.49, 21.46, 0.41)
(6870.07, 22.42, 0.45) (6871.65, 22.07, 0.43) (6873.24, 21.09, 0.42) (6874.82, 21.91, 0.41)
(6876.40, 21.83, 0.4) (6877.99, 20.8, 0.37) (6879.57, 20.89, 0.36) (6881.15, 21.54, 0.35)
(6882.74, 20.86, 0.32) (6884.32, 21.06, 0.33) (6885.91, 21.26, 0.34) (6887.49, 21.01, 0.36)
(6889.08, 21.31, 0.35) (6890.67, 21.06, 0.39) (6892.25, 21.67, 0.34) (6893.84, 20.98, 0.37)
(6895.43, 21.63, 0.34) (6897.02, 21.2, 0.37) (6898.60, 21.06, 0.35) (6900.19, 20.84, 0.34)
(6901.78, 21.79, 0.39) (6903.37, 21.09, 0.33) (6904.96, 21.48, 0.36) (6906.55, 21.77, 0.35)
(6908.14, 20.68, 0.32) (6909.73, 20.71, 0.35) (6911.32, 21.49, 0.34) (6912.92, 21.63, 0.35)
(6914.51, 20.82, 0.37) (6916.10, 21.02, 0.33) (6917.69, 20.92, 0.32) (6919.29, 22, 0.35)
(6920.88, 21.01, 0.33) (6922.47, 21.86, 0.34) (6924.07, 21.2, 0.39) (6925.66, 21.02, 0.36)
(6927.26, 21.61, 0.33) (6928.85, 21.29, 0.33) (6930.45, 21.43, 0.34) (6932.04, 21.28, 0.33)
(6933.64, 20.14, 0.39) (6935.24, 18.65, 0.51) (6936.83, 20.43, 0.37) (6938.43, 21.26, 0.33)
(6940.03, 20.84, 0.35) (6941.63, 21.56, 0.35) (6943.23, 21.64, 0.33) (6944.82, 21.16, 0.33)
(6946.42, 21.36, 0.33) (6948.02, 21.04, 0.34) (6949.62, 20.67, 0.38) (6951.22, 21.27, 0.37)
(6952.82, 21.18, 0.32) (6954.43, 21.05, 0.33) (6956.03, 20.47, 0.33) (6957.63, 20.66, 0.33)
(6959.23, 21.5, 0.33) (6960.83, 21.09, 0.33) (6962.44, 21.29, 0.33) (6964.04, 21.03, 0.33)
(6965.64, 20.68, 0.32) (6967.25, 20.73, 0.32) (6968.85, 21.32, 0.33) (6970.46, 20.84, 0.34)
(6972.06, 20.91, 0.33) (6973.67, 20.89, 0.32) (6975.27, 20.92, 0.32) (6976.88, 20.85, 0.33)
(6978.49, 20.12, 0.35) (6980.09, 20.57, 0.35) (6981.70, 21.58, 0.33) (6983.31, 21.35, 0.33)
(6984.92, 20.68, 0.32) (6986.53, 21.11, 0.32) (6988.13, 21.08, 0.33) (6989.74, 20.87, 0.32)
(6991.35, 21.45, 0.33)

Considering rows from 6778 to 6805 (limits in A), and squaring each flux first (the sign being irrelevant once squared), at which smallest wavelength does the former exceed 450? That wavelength 6778.93 A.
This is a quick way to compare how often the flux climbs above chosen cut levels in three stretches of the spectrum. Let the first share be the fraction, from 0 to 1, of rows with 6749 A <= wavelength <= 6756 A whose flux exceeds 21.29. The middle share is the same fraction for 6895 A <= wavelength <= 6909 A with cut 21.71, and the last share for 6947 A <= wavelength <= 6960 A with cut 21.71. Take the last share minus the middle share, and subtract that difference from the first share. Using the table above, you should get 1.22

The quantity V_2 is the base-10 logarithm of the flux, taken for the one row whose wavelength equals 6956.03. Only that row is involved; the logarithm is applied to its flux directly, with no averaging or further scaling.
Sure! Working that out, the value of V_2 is 1.31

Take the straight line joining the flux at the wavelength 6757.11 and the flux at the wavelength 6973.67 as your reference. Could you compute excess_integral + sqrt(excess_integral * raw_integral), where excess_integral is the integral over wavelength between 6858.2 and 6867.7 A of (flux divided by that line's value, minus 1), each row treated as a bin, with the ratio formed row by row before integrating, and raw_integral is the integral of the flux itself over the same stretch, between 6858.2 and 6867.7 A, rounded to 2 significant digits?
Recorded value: 3.6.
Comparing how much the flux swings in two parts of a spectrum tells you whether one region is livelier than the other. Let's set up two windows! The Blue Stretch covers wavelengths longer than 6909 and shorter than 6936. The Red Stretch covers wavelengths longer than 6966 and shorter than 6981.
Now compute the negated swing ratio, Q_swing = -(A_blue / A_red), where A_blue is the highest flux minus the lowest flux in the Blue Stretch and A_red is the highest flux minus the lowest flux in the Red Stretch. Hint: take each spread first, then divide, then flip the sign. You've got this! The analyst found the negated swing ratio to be -2.8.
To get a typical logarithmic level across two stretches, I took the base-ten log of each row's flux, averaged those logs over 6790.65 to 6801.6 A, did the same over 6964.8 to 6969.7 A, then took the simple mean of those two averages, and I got 1.33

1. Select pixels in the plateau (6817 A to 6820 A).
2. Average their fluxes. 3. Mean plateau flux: 21.9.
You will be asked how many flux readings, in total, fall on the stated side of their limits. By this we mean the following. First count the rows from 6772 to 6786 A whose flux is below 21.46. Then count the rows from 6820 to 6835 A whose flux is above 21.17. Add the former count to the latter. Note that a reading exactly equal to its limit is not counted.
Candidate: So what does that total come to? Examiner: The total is 11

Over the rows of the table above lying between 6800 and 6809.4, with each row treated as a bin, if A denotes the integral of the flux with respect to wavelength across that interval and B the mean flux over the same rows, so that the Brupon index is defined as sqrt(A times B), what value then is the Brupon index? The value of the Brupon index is 67.2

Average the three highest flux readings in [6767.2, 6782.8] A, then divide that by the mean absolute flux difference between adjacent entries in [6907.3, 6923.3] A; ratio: 40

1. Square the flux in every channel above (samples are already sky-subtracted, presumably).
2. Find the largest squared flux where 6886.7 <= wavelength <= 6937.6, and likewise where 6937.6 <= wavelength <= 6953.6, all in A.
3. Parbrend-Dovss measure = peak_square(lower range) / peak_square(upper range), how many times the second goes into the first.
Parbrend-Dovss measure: 1.03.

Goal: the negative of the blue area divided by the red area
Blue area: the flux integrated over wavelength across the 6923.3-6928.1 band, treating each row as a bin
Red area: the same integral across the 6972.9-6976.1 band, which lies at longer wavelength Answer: -1.5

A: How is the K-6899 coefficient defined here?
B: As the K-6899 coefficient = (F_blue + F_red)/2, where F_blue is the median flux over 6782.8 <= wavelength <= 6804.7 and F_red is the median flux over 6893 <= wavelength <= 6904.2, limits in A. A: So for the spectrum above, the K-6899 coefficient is 21.5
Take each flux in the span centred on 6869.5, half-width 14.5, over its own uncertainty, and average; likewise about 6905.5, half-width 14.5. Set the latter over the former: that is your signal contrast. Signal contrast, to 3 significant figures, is 1.05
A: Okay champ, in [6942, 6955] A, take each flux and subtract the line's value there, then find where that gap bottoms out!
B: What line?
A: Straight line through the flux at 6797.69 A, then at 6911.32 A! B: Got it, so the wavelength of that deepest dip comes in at 6949.62 A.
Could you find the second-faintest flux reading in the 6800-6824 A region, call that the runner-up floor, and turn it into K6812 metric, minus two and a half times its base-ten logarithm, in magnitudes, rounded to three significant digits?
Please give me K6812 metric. -3.33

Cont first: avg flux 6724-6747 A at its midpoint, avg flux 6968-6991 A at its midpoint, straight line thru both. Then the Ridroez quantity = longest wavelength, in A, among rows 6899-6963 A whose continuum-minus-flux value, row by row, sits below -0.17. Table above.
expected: 6962.44 A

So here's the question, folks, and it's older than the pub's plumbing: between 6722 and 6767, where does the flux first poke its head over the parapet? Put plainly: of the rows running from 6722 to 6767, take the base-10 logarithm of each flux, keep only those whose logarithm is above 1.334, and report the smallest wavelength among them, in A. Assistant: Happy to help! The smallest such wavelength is 6722.97 A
